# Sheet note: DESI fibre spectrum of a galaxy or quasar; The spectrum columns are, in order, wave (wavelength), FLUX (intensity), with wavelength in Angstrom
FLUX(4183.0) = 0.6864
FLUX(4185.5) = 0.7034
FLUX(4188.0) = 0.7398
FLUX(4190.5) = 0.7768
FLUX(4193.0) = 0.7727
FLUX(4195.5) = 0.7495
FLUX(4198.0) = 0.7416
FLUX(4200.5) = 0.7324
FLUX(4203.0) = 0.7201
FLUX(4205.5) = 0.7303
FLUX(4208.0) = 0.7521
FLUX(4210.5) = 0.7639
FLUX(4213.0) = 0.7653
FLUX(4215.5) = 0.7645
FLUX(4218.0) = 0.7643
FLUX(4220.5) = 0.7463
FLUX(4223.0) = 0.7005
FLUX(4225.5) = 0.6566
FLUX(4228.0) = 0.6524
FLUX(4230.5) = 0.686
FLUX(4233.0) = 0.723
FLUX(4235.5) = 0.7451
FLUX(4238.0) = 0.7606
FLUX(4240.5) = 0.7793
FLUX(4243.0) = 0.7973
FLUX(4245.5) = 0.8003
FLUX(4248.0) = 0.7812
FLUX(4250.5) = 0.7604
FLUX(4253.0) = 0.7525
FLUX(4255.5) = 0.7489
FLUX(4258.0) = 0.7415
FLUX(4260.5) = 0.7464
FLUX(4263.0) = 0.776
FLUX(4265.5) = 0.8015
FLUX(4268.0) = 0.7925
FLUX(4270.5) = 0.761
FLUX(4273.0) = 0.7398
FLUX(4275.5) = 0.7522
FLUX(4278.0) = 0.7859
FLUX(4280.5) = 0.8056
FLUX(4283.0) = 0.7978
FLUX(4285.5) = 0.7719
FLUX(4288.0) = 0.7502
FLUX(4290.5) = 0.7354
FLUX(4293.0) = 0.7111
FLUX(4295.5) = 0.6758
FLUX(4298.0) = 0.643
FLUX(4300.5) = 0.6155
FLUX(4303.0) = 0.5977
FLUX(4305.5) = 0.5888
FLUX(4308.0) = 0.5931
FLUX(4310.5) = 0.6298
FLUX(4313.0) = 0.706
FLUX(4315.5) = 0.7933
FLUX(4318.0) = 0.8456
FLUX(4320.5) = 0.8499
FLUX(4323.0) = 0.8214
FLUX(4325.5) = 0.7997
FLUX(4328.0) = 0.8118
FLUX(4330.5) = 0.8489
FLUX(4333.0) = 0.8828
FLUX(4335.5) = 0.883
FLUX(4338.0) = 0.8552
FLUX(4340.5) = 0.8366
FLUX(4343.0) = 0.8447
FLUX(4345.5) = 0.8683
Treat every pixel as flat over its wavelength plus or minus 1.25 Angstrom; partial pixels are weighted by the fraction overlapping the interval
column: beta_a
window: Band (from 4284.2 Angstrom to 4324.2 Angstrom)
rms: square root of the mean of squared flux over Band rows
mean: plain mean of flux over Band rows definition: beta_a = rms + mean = 1.42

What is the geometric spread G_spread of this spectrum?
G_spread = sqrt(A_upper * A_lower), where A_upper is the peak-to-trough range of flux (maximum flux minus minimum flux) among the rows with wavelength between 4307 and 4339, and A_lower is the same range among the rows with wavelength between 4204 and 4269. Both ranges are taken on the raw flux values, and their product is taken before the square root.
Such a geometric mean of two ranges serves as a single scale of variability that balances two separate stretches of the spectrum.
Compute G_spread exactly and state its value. 0.208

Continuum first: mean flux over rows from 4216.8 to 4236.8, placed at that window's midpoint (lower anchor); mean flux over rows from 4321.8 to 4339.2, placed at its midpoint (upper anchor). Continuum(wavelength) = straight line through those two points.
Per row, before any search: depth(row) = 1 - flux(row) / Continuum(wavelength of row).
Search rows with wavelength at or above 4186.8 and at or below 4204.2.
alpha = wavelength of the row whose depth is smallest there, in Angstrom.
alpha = 4190.5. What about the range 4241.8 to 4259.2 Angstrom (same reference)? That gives 4243.0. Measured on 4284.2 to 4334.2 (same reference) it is 4333.0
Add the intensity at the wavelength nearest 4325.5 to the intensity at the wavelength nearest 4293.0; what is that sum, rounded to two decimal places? 1.51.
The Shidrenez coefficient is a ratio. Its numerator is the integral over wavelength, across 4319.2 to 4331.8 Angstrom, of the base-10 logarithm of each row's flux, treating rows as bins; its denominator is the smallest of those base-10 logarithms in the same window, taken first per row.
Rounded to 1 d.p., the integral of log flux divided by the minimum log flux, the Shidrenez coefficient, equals 10.7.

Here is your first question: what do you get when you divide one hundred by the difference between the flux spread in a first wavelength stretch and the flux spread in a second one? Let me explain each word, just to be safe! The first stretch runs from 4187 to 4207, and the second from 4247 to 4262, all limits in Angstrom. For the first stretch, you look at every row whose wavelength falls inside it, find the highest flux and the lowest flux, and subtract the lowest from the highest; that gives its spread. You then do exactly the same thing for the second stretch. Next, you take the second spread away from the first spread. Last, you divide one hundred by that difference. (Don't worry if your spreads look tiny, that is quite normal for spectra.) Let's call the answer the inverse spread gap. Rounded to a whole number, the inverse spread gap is 5882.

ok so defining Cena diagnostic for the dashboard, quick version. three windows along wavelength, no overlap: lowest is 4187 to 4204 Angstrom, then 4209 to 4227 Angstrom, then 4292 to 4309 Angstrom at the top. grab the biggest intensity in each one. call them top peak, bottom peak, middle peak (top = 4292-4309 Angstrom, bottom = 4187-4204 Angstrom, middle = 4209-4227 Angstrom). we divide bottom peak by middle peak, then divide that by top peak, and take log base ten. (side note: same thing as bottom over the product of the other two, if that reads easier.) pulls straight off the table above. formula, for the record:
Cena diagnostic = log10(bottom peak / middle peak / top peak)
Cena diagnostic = 0.15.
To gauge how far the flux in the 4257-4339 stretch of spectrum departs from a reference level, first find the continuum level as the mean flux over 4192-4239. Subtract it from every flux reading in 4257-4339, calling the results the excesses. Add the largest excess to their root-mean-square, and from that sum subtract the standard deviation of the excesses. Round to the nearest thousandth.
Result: 0.153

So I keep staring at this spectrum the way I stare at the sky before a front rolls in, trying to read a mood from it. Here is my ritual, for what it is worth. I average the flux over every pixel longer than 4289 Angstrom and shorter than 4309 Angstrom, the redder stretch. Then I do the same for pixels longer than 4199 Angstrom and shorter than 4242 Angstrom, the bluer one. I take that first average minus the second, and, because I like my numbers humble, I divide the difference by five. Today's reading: -0.017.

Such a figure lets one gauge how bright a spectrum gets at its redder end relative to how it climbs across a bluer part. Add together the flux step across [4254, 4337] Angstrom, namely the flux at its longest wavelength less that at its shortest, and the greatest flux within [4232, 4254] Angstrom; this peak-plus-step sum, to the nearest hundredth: 0.93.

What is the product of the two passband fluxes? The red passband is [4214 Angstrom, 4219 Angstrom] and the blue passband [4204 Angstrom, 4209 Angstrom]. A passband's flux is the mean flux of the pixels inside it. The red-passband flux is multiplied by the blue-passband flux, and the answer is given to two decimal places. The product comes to 0.57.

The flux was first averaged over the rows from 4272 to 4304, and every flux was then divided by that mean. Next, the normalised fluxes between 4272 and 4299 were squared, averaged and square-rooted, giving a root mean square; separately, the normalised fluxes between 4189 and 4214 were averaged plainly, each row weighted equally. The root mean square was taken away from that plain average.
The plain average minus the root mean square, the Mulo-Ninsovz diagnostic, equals 0.01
